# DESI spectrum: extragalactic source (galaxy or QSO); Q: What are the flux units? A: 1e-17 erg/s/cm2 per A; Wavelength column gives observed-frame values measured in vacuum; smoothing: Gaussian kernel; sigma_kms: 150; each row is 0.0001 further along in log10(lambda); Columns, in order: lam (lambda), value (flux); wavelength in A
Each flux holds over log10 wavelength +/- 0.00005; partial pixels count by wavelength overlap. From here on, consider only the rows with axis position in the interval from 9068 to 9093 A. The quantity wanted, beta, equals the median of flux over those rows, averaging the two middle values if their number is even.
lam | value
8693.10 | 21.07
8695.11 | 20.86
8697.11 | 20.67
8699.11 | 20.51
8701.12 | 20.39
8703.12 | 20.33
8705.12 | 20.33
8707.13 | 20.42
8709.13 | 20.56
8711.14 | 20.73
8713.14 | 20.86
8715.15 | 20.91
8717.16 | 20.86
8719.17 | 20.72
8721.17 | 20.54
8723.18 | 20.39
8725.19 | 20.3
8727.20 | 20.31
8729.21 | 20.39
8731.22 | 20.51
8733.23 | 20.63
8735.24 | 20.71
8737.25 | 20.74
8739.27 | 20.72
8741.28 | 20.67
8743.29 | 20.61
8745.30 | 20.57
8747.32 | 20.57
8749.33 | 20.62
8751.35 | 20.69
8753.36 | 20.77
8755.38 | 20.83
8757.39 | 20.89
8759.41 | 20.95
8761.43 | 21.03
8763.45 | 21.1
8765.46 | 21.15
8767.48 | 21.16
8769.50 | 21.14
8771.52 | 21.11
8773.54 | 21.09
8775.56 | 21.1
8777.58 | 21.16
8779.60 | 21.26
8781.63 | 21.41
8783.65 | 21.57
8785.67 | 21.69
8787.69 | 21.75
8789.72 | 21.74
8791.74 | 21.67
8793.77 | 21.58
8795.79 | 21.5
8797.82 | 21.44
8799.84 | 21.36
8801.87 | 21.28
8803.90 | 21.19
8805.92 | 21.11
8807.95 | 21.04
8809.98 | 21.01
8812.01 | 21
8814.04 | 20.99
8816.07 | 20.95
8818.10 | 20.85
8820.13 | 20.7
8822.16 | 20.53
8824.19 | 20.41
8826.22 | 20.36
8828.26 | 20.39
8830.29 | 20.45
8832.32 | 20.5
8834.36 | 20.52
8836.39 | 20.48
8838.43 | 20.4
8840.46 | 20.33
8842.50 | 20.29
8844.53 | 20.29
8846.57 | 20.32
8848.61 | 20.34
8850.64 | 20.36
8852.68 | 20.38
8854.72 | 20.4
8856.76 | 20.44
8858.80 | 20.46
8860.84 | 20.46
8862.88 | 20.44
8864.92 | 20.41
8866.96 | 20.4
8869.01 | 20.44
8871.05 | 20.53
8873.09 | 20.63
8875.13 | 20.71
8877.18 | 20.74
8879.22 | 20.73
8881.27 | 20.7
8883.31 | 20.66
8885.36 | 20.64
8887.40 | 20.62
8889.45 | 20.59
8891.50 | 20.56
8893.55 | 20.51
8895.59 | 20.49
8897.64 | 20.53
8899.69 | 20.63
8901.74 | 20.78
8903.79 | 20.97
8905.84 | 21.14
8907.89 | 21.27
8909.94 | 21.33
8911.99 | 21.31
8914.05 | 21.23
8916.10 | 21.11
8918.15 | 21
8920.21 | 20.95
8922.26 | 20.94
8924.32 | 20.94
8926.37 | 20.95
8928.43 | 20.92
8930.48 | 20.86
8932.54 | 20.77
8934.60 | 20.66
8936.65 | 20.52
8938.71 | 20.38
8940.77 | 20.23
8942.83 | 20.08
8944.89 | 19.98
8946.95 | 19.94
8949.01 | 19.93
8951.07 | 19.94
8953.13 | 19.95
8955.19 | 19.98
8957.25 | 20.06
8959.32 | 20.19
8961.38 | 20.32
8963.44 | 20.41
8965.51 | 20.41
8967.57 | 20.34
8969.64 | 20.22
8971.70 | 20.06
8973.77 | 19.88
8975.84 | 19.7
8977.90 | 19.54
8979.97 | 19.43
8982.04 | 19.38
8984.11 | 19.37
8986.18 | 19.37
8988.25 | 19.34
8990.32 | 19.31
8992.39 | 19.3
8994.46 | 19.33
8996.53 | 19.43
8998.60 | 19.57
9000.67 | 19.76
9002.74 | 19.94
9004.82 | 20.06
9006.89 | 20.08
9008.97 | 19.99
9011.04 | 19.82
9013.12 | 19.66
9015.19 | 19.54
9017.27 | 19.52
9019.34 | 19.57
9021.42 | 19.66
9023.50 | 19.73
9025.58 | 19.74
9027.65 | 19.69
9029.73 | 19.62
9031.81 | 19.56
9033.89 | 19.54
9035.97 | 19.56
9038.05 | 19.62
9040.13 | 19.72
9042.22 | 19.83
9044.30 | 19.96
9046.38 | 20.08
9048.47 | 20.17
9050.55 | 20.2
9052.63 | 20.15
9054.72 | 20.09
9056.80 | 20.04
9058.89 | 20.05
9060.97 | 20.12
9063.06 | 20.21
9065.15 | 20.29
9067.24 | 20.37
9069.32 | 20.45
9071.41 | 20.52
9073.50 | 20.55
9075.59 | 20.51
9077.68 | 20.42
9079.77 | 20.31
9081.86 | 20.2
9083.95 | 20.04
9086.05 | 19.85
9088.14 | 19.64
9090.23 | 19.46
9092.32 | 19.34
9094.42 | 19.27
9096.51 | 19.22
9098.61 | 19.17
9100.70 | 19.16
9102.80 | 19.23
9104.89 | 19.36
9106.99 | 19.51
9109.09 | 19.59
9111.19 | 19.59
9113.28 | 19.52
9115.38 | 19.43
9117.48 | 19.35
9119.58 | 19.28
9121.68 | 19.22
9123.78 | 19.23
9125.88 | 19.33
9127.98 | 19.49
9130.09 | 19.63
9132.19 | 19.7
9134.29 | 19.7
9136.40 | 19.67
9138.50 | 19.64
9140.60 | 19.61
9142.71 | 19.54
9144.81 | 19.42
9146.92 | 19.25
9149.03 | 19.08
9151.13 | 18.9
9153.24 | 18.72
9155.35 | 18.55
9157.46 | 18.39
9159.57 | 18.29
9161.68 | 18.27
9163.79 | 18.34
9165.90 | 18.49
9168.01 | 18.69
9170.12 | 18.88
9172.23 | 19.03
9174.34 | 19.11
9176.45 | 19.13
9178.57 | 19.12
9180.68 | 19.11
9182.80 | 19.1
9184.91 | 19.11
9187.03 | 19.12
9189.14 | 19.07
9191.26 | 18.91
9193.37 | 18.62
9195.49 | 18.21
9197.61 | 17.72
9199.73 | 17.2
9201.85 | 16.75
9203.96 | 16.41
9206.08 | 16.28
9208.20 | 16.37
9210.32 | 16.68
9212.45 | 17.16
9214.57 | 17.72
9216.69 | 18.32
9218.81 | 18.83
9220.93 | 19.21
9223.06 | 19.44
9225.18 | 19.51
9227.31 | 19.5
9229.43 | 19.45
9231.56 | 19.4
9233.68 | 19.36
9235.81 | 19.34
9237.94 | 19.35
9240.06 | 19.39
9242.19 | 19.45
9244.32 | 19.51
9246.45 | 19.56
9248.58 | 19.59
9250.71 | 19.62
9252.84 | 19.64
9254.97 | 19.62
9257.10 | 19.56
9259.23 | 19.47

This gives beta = 20.3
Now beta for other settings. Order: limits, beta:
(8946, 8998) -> 19.9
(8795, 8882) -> 20.5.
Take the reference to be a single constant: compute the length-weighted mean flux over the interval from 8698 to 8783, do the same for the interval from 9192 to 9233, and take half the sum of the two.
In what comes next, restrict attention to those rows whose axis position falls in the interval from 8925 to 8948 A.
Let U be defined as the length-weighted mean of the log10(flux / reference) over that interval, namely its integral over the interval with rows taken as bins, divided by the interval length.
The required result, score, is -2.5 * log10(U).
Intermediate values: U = 0.023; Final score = 4.08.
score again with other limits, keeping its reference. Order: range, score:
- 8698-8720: 3.97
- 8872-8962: 3.95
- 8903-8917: 3.54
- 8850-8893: 4.03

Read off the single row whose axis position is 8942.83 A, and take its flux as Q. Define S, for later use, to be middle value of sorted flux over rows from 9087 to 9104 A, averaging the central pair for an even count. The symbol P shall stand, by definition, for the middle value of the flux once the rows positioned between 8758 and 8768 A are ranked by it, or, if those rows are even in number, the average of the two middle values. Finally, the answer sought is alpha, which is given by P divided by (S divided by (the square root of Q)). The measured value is 4.91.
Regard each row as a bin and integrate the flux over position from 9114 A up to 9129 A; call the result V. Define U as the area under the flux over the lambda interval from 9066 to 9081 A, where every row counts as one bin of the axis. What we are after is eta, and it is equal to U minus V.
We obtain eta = 17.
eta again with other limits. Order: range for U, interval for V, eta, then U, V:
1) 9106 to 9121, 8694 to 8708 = 5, 292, 287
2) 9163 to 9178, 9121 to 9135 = 10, 282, 273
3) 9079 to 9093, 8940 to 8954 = -2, 278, 280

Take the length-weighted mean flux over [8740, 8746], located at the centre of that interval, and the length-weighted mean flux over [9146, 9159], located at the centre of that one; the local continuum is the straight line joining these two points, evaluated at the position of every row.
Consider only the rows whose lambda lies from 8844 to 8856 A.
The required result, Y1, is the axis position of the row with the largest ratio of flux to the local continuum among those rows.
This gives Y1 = 8854.72 A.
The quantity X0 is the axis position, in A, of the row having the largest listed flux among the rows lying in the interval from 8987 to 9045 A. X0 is 9006.89 A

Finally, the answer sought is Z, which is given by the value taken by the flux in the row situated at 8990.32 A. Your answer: 19.31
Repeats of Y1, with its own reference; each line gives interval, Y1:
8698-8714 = 8713.14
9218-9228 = 9227.31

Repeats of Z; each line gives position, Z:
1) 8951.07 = 19.94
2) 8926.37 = 20.95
